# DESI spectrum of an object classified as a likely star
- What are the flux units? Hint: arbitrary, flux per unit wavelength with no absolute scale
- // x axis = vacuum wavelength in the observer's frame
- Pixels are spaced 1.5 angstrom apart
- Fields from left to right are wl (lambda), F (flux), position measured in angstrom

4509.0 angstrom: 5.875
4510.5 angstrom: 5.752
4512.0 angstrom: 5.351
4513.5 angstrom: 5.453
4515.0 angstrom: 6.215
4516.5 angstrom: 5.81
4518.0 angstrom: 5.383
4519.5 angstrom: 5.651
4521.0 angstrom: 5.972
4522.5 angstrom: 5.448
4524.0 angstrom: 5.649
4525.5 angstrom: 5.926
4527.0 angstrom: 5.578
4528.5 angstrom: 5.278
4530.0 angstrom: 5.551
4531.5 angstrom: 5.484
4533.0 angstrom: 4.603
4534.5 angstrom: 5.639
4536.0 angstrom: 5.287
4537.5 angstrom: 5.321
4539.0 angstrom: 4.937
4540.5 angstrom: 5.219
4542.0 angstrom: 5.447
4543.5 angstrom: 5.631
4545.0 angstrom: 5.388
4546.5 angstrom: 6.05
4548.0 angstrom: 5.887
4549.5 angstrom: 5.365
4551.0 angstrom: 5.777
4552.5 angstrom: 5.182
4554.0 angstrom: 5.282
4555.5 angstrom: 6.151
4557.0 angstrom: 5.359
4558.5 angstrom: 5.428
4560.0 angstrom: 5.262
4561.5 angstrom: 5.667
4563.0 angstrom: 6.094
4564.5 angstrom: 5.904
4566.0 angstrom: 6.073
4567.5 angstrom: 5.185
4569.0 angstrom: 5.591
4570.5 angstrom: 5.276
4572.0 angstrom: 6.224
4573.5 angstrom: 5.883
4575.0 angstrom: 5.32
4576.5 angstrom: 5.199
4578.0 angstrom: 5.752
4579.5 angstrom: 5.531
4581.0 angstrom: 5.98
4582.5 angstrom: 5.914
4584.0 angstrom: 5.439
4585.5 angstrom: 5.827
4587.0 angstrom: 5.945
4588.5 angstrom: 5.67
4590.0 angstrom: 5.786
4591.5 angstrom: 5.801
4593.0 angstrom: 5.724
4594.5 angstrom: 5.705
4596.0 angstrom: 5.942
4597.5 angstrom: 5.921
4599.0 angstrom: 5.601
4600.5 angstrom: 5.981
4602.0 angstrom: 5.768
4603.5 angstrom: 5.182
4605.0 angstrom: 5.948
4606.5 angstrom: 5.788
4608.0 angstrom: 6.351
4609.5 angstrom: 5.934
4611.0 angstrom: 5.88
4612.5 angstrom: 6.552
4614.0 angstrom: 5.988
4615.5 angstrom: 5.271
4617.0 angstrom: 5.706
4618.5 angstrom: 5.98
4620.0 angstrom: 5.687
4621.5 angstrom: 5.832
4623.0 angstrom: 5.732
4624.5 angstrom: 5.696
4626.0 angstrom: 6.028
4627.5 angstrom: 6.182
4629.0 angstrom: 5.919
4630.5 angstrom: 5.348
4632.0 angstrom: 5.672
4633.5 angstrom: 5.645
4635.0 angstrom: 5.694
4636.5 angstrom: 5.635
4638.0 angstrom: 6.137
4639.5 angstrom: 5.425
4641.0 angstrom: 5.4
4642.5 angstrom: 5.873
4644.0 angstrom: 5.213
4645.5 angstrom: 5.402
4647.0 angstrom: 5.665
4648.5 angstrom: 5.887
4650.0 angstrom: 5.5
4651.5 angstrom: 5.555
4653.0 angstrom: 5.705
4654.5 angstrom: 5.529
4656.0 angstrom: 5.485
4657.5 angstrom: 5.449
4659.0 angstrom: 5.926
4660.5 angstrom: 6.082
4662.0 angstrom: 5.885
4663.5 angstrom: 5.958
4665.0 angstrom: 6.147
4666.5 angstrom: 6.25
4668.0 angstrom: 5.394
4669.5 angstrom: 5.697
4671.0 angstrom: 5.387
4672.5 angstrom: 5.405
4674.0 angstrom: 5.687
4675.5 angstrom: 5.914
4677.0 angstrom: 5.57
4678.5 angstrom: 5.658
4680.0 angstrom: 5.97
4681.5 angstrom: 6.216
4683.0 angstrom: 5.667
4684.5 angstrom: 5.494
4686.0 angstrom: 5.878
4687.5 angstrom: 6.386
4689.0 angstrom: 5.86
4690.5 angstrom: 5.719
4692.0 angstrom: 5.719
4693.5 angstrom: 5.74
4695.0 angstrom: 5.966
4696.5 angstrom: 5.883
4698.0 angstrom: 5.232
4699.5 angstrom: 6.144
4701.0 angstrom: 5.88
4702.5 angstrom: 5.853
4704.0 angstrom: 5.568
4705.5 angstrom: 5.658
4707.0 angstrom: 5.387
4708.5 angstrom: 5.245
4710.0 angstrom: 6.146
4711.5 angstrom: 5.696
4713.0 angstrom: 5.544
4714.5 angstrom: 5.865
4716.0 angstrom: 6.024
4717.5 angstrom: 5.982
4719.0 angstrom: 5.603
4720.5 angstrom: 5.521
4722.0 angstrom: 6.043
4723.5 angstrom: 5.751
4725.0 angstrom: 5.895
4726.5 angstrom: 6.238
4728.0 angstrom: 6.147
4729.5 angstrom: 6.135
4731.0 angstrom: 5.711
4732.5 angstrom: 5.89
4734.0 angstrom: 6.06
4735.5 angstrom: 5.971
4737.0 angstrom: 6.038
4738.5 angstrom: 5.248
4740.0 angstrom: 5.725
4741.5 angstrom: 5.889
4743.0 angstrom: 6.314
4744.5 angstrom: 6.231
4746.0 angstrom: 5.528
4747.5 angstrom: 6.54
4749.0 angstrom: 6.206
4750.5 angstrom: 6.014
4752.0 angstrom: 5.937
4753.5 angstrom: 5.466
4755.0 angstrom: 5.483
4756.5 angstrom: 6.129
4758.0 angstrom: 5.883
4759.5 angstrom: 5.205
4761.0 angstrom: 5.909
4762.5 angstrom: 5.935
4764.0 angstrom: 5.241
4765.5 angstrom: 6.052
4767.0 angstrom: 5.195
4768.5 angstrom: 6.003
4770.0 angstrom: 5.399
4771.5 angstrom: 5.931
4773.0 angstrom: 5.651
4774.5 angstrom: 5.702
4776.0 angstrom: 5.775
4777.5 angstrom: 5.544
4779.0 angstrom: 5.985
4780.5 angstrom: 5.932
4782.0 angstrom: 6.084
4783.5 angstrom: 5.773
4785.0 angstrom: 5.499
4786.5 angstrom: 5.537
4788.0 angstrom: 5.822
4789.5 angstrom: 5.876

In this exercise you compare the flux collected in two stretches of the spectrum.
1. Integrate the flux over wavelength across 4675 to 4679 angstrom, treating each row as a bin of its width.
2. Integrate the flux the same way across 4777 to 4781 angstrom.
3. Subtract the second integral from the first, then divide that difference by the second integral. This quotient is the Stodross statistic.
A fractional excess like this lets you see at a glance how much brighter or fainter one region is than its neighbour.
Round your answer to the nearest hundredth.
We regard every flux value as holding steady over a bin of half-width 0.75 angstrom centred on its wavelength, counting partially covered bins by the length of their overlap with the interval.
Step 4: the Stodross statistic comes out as -0.02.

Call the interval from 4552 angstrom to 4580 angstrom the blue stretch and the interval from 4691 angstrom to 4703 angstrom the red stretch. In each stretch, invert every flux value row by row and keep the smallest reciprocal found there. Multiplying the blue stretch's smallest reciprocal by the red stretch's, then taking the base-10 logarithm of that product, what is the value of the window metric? -1.58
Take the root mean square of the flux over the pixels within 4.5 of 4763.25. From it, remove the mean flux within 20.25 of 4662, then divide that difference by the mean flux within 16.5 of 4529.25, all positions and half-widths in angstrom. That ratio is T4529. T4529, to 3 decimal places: -0.021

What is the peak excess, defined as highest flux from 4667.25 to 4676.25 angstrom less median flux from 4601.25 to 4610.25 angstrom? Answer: 0.1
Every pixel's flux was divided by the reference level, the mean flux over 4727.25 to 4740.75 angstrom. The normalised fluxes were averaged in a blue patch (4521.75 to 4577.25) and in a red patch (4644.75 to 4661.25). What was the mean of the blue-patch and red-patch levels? 0.951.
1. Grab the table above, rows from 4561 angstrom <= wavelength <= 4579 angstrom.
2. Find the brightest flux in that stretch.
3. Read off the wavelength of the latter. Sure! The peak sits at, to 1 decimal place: 4572.0 angstrom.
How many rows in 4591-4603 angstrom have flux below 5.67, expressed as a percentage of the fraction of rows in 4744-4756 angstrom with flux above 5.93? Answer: 160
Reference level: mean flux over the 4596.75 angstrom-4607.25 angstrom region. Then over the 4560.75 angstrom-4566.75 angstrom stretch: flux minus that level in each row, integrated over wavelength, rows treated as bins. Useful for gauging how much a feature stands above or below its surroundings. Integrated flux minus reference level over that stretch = 1.2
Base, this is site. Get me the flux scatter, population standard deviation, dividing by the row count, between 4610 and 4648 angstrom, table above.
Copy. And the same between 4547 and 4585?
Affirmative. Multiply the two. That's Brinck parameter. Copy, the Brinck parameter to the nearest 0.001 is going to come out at 0.101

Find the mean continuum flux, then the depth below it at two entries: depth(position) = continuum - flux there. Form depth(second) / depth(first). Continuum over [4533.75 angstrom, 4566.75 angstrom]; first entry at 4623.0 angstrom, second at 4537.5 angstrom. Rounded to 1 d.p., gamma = -1.4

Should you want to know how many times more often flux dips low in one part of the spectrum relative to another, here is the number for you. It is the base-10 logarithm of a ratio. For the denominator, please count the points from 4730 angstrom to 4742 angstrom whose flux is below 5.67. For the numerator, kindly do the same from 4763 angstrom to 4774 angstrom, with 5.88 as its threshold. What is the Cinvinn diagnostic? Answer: 0.6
